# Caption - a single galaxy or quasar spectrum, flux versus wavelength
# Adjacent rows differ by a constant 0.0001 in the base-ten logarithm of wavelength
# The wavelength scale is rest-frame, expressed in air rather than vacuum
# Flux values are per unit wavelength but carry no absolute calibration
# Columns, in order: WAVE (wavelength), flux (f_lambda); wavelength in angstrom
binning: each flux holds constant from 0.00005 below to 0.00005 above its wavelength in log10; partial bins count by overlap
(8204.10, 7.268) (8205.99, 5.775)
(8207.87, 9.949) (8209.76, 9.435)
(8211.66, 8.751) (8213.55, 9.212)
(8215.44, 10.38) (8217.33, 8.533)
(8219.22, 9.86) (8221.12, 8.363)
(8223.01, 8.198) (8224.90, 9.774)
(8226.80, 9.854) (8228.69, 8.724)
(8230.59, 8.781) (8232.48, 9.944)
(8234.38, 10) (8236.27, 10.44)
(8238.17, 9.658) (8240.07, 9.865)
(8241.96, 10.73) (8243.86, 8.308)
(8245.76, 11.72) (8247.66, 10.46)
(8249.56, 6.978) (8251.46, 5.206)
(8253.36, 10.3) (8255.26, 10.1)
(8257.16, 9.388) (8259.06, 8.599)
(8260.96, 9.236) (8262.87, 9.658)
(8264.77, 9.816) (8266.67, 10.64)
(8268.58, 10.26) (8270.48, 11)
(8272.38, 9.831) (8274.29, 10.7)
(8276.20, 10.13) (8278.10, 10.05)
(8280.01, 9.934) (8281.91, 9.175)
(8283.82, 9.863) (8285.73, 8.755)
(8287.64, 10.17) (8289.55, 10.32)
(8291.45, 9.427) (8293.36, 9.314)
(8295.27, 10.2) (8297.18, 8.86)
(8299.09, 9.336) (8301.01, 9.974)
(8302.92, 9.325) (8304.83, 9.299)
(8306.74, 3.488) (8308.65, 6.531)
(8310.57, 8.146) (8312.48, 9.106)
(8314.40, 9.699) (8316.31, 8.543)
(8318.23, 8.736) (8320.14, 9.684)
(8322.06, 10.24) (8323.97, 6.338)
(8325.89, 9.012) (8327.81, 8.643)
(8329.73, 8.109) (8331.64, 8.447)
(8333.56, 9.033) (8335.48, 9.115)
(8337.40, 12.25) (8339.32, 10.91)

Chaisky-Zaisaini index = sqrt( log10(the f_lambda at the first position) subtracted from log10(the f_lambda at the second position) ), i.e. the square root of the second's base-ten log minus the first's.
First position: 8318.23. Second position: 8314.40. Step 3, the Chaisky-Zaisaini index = 0.21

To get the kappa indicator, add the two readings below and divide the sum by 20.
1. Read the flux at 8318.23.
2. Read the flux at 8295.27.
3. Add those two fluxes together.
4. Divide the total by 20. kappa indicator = 0.95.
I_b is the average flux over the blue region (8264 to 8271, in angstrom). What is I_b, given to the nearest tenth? 10.4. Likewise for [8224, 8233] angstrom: 9.4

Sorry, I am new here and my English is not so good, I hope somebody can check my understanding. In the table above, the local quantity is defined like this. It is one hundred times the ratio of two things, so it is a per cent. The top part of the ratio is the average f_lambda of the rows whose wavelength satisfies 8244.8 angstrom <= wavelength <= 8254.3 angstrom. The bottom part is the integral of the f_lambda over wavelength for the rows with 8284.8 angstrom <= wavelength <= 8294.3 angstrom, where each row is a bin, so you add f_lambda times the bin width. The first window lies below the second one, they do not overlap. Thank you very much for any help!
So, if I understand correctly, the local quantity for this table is 9.8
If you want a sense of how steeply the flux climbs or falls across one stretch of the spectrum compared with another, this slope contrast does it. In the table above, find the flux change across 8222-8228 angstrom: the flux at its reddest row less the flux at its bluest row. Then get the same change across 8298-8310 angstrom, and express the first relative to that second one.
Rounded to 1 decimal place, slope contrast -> -0.6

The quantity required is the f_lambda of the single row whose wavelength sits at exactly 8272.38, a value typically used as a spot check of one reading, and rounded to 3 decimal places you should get 9.831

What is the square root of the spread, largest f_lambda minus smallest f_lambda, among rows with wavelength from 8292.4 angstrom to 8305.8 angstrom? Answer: 1.16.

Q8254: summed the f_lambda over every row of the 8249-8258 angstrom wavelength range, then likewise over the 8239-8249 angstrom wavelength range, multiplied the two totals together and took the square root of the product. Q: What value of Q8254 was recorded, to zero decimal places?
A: 46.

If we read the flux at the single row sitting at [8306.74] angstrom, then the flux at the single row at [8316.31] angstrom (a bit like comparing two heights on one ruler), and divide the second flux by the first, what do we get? 2.4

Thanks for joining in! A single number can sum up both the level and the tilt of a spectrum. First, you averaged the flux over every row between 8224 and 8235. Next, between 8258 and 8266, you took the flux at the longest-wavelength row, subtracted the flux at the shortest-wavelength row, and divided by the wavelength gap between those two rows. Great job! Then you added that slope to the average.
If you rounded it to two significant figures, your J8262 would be 9.7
